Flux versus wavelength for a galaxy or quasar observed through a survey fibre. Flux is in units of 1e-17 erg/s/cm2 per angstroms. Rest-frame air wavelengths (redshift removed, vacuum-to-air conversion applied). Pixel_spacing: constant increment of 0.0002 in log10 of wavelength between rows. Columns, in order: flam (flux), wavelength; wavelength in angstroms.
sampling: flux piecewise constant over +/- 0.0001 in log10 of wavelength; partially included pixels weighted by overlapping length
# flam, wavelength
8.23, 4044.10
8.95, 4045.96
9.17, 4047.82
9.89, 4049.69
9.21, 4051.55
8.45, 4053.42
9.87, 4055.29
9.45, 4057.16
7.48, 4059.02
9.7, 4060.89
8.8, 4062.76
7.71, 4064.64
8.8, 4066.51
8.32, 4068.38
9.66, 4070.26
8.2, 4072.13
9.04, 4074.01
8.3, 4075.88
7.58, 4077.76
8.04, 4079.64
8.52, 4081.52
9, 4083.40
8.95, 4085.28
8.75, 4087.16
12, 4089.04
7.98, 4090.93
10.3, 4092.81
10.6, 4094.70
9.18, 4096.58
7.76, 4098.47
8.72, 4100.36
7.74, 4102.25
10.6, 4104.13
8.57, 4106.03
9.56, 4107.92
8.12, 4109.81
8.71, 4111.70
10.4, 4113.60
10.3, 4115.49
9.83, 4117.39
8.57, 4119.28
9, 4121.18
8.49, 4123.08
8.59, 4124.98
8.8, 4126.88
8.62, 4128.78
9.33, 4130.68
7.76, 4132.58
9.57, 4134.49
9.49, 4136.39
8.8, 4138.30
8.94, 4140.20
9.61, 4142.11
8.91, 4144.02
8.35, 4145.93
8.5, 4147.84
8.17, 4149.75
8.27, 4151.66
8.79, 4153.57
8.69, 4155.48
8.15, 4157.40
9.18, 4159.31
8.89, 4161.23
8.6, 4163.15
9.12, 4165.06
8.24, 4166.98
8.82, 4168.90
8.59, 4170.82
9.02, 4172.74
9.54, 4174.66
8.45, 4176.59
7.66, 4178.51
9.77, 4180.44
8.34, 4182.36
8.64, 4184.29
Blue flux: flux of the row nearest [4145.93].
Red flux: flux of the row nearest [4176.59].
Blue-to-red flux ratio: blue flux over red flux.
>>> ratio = 0.99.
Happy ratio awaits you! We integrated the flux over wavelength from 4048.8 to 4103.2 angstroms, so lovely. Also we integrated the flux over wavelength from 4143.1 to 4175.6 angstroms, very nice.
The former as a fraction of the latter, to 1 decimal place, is 1.7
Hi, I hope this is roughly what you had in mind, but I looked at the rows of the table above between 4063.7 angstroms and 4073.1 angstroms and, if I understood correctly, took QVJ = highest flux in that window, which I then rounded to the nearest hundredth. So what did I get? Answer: 9.66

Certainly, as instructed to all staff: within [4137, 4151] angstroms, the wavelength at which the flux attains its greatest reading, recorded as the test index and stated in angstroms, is 4142.11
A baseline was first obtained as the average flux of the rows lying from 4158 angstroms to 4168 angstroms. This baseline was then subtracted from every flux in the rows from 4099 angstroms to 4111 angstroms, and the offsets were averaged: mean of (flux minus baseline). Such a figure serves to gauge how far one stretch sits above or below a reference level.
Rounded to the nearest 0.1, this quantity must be 0.1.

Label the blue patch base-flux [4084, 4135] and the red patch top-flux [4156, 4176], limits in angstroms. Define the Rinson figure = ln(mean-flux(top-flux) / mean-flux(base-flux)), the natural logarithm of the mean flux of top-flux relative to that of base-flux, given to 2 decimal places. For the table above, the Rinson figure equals -0.04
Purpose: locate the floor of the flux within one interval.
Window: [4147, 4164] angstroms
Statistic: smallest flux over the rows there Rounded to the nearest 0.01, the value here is 8.15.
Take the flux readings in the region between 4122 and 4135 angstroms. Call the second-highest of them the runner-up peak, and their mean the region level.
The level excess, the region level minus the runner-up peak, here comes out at -0.6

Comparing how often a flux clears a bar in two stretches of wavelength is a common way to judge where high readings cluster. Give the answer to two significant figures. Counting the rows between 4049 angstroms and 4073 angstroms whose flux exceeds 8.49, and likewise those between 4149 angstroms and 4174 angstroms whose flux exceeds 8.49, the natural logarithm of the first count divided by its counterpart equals -0.12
